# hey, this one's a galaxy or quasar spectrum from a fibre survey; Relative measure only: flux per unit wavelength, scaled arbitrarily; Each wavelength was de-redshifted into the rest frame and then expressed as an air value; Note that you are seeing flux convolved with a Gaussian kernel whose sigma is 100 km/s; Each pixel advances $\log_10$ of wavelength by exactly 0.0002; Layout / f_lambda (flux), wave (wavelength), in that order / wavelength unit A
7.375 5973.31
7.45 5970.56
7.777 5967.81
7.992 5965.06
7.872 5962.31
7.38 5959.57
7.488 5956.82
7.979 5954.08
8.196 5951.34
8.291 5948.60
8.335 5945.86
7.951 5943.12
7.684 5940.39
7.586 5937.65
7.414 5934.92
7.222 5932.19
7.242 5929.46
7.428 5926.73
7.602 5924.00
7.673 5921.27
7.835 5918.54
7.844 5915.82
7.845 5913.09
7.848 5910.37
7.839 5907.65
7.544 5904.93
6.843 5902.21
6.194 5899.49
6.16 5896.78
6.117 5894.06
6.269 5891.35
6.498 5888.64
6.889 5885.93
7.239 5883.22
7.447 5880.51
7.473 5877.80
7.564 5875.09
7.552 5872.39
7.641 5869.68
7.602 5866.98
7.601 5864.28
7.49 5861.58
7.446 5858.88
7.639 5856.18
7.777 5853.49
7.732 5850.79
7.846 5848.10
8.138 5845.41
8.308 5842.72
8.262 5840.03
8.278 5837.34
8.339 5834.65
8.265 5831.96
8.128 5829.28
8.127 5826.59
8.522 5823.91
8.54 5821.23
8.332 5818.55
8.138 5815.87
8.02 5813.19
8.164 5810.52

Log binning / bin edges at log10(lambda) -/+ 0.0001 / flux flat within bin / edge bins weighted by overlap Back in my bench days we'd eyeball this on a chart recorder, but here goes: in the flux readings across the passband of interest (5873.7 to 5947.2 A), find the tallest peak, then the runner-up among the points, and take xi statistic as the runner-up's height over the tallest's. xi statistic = 0.954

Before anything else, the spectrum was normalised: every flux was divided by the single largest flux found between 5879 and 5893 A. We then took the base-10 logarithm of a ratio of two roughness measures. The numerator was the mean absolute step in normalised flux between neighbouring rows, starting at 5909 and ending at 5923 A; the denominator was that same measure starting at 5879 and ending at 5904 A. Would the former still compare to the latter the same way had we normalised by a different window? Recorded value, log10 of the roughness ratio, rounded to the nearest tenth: -0.8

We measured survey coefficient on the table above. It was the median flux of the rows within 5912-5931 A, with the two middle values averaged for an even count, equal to 7.7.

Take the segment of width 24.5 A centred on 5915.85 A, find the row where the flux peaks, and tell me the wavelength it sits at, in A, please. 5910.37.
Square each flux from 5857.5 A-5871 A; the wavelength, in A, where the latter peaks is 5869.68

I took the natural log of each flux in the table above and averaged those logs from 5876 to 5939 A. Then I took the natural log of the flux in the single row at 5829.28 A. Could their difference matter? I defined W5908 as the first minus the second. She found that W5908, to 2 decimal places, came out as -0.12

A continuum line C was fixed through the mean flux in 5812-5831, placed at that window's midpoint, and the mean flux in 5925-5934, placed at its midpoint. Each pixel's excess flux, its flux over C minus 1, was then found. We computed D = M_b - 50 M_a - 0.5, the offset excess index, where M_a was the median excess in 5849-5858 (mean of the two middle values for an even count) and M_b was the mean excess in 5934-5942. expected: 1.2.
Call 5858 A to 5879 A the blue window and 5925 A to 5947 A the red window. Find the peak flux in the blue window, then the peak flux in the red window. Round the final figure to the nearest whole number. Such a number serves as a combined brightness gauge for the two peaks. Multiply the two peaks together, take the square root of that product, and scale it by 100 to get 798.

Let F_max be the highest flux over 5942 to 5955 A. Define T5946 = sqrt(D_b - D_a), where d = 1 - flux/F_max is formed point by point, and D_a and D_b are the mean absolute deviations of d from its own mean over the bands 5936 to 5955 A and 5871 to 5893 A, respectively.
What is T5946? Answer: 0.15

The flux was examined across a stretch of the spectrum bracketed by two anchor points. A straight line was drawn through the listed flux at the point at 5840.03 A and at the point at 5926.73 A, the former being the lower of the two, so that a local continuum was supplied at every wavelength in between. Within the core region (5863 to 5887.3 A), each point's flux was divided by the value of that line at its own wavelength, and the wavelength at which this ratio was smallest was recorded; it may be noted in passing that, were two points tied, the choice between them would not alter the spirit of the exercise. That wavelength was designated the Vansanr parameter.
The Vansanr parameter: 5885.93 A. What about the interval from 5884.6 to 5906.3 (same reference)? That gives 5894.06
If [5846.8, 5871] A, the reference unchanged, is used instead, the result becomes 5858.88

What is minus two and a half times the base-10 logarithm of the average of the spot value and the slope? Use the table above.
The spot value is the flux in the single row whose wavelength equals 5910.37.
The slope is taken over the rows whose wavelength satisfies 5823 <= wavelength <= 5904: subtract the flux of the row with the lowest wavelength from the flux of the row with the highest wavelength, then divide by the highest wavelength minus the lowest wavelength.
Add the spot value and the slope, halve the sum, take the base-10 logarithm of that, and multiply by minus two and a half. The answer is -1.48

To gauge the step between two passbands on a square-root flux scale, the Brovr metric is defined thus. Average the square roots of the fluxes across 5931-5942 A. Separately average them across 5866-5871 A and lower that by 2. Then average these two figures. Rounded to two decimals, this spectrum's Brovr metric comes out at 1.75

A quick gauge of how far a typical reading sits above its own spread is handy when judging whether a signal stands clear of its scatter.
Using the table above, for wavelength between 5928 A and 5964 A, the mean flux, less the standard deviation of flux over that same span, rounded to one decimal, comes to 7.4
